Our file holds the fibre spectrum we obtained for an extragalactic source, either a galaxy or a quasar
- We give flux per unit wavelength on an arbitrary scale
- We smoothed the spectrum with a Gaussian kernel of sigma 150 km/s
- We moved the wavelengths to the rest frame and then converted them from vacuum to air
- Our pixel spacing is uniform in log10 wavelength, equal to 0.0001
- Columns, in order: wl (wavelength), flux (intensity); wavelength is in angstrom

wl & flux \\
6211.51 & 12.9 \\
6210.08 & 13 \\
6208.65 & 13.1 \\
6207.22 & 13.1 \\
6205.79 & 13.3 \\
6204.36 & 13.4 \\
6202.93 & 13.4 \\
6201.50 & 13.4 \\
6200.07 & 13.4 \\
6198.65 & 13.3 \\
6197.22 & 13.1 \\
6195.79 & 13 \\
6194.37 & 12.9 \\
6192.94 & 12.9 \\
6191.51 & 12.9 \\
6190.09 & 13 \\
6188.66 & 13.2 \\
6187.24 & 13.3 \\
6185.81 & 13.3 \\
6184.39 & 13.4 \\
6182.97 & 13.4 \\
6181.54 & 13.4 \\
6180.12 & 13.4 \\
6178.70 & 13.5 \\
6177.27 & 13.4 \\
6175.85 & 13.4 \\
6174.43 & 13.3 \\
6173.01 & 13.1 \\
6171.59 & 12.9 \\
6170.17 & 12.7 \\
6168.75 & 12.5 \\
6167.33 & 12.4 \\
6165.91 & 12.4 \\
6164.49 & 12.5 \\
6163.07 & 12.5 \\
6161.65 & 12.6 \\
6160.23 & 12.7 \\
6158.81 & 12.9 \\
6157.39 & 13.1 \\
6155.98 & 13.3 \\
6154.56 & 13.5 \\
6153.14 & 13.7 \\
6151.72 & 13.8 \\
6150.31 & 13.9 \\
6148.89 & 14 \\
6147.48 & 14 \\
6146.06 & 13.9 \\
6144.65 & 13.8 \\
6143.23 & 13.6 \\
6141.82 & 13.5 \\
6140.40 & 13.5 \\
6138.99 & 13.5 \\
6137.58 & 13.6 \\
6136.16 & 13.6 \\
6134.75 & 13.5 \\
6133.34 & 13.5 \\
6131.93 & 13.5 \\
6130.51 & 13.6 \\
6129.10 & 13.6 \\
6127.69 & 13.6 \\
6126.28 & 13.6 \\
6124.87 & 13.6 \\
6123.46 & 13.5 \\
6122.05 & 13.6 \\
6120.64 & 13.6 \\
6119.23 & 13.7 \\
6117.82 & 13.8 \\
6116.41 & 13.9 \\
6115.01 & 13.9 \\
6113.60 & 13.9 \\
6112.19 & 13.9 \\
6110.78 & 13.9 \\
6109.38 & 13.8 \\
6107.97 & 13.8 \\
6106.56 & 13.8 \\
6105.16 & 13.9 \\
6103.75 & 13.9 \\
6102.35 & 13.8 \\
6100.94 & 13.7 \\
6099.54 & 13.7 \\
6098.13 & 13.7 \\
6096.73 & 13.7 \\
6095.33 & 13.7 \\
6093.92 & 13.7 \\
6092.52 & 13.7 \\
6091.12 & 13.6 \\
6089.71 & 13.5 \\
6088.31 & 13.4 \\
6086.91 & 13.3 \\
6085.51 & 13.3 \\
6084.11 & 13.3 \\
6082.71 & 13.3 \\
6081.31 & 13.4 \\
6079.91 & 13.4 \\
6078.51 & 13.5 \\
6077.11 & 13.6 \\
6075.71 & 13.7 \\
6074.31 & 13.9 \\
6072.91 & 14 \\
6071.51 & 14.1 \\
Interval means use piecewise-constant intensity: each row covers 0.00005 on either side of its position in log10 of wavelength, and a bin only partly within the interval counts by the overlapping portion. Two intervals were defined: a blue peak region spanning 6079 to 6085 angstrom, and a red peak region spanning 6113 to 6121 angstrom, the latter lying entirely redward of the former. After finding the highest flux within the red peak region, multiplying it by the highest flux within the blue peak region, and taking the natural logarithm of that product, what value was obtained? 5.23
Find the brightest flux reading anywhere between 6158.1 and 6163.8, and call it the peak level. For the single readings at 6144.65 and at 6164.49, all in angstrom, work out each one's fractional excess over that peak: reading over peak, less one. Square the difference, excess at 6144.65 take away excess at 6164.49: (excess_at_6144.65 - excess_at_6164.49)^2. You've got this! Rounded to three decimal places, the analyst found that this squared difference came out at 0.010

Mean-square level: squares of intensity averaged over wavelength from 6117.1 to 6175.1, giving 179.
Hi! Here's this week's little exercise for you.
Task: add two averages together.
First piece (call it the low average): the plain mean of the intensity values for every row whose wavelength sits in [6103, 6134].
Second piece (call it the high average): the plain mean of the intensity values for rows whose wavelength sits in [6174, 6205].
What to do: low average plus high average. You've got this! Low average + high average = 27.0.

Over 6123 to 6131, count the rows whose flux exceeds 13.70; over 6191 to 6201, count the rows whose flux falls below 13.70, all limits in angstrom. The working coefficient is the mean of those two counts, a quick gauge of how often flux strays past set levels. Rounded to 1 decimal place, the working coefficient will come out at 3.5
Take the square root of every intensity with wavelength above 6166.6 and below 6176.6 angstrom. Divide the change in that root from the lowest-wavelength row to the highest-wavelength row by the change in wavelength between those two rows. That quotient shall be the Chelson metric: 0.016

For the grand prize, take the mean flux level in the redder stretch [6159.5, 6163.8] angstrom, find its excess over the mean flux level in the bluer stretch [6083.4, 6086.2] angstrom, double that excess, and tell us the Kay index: -1.4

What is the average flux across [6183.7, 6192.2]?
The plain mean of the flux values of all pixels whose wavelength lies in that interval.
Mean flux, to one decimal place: 13.2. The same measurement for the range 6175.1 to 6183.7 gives 13.4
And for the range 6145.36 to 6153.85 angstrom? 13.9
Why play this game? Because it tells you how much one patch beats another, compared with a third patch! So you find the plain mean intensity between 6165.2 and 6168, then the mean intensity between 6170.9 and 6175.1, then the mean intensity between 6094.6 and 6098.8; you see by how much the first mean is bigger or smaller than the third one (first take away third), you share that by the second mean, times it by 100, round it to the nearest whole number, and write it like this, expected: -10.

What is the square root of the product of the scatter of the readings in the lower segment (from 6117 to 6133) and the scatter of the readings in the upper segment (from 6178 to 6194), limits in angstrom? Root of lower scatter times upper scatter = 0.13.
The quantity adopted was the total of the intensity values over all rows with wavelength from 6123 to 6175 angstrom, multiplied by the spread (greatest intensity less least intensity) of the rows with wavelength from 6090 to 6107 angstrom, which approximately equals 148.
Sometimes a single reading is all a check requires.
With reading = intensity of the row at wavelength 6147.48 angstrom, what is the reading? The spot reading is 14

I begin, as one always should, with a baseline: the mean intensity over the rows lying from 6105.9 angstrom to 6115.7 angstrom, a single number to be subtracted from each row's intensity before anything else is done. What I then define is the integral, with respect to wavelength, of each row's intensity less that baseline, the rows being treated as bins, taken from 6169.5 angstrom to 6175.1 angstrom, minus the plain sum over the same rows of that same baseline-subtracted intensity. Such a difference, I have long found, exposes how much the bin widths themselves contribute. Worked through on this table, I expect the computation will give -1.4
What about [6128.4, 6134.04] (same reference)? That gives -0.5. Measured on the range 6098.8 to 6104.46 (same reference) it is -0.1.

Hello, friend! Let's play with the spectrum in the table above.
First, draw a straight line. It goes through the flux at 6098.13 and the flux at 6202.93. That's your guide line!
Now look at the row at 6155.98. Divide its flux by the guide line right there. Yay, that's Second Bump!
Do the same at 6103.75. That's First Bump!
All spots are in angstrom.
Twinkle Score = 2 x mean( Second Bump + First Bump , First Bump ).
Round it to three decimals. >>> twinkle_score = 3.014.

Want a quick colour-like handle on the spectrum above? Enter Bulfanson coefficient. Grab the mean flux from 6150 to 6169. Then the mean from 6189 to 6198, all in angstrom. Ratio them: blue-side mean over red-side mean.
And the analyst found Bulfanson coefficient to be 1.00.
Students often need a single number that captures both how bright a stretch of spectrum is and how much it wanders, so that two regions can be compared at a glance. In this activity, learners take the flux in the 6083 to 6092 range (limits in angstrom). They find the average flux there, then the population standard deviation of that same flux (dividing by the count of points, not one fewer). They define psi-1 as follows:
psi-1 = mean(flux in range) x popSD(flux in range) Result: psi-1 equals 1.5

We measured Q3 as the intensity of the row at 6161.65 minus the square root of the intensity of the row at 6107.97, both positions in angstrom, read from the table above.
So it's 8.9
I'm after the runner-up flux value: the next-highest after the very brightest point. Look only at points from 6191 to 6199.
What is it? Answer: 13.1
